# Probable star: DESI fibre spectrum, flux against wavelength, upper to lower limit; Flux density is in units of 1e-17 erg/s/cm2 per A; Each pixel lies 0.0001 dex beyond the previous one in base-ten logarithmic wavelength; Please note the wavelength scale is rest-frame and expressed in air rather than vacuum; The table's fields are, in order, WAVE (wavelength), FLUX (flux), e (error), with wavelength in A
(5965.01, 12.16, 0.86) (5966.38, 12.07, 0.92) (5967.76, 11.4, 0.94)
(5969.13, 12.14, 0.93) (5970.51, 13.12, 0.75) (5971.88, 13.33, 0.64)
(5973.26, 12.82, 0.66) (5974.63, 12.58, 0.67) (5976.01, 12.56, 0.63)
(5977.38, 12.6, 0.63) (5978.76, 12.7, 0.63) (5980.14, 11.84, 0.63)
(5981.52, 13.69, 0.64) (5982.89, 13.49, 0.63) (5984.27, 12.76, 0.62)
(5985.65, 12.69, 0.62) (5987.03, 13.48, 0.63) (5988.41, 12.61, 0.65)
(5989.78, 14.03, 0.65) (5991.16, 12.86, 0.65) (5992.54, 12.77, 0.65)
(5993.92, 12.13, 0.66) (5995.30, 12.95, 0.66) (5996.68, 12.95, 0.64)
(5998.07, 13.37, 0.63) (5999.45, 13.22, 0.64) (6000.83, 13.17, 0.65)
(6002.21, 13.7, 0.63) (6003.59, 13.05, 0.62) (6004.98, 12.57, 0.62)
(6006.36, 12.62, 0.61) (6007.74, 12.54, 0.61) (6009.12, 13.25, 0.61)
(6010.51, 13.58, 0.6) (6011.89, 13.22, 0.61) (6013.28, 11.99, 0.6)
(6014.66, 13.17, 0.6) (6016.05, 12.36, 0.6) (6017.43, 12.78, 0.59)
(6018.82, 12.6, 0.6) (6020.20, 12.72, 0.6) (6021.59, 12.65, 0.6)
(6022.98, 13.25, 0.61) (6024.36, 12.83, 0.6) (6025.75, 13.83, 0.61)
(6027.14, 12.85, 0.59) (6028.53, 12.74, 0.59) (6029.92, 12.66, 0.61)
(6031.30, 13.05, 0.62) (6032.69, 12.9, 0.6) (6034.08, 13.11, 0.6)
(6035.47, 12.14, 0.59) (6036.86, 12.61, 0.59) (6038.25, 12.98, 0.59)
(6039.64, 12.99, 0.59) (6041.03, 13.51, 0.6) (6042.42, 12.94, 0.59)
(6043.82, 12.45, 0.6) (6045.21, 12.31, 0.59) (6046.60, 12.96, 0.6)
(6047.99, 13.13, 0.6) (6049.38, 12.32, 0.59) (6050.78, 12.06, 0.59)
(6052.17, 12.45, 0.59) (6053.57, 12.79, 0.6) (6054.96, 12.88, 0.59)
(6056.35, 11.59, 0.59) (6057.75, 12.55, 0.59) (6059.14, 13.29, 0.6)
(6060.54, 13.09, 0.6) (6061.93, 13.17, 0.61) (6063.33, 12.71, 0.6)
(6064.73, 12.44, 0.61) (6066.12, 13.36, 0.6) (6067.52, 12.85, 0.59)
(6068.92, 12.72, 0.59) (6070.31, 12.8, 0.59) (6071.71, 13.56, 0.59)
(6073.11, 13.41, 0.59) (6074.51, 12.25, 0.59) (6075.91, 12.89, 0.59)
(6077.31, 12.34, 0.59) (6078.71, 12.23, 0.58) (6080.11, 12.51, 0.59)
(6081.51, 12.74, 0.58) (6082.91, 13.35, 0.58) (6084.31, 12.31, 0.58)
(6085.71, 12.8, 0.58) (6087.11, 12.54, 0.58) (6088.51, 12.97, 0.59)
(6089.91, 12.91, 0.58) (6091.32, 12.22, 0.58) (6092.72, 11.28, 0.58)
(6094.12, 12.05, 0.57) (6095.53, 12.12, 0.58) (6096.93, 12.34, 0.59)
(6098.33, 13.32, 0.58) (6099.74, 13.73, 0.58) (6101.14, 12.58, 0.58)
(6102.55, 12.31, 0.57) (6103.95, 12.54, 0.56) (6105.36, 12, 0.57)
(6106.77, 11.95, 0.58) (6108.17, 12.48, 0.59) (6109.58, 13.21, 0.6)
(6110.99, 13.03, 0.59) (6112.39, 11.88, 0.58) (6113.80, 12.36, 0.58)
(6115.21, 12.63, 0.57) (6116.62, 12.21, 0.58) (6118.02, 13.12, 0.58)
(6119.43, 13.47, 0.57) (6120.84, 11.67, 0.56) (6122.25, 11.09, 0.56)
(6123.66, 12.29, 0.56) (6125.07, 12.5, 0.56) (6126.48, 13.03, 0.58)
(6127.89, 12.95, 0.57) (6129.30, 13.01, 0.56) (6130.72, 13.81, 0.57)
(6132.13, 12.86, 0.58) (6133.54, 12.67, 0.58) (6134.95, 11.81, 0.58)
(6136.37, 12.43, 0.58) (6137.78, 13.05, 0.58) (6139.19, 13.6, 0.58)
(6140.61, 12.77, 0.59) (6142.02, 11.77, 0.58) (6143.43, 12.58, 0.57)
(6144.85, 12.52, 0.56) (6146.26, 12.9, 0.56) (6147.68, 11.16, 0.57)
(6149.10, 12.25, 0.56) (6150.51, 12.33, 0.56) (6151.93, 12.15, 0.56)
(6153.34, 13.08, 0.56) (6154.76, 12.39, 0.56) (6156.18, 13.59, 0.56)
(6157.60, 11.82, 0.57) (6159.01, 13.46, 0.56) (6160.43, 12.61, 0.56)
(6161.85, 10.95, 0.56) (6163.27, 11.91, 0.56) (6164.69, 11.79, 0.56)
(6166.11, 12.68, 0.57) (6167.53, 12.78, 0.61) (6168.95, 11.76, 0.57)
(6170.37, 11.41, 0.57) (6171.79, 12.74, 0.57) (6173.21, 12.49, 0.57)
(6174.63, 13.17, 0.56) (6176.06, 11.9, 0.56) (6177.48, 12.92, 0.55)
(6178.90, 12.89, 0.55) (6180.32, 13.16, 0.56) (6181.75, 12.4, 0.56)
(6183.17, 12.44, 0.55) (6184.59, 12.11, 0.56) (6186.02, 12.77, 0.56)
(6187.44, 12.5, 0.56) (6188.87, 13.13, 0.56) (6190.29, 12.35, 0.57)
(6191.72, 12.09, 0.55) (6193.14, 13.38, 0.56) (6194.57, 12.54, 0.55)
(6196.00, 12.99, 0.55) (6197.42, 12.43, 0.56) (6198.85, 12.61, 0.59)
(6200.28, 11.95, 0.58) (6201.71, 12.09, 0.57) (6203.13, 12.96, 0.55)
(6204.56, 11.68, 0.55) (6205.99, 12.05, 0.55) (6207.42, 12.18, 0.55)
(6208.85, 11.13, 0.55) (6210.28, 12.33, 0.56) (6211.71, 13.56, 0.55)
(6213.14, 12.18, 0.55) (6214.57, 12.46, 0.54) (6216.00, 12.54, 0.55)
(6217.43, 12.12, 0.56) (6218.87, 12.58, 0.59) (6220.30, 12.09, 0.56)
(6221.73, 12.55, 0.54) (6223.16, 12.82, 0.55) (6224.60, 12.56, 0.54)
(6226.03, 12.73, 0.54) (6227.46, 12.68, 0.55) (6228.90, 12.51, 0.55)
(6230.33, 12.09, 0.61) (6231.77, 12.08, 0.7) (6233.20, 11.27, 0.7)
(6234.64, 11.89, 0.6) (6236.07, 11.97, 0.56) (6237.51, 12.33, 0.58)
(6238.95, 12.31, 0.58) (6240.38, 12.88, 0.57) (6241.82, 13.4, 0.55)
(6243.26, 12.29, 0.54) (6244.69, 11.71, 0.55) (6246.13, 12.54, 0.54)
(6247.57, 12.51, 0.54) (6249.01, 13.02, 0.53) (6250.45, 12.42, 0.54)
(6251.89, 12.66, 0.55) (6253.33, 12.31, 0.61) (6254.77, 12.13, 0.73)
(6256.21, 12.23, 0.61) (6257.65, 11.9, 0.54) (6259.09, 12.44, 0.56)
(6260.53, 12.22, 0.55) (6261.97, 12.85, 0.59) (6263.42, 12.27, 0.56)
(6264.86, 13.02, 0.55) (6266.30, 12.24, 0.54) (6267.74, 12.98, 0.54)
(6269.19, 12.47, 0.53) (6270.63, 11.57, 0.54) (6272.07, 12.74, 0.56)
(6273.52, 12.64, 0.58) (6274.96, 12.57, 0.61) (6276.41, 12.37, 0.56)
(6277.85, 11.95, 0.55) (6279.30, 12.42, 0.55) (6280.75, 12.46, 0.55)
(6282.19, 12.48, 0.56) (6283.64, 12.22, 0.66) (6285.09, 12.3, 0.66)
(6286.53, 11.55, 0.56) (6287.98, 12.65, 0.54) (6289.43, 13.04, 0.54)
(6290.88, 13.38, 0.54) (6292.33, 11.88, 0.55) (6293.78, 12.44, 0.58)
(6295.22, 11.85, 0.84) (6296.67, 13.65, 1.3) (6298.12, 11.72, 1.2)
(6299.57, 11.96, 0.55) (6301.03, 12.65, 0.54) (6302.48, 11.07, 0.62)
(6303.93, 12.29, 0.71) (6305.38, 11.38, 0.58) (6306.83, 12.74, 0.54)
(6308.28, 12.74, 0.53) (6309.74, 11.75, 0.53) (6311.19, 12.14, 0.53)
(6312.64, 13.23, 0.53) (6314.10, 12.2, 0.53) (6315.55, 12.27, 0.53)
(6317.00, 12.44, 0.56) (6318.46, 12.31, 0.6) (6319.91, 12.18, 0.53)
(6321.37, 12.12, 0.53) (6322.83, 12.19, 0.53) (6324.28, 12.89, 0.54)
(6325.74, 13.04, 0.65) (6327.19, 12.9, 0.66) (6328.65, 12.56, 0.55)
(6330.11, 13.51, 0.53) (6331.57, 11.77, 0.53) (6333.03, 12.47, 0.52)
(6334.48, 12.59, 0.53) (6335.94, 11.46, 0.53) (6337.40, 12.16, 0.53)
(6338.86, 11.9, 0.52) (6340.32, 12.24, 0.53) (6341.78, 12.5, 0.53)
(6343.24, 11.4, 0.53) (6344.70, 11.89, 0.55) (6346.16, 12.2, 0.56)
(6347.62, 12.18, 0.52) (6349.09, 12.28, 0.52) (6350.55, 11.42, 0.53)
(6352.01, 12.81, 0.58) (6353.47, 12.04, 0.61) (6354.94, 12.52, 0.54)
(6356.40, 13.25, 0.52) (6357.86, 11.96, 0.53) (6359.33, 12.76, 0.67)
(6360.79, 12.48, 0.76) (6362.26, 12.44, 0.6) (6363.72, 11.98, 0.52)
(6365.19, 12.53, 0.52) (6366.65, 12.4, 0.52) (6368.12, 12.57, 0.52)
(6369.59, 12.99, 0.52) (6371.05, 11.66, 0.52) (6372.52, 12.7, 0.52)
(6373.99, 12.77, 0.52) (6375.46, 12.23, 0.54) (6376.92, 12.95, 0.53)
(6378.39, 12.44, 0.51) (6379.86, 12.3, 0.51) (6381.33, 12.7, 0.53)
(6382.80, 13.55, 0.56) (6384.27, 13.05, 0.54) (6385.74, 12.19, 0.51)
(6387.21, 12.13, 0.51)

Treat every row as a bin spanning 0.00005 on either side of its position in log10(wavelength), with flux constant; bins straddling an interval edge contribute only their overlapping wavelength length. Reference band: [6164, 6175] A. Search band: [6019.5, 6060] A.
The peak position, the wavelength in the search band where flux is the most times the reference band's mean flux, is 6025.75 A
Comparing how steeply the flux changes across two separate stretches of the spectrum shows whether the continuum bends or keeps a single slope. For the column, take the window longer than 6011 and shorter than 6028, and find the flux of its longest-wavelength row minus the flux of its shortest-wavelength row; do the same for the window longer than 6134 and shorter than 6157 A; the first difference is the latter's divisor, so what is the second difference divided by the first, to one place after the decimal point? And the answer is -4.8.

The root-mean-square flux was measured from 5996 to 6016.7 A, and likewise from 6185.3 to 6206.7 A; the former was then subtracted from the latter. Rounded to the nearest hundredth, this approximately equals -0.48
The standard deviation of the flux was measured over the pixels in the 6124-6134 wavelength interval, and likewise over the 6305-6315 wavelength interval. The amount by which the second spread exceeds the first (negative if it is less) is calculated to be 0.2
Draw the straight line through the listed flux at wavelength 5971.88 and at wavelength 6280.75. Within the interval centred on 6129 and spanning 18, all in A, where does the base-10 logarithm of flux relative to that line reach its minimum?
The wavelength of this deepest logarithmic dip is 6122.25 A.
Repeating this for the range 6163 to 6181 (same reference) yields 6170.37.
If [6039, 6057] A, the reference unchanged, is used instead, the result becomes 6056.35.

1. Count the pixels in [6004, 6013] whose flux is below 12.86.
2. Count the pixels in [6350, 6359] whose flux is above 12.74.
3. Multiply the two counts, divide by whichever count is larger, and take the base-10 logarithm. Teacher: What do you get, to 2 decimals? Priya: 0.30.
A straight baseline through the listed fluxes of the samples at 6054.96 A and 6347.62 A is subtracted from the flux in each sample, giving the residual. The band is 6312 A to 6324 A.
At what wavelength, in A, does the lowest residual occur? 6321.37 A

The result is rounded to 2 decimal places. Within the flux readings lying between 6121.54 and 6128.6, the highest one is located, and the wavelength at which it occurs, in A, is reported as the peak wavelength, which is 6126.48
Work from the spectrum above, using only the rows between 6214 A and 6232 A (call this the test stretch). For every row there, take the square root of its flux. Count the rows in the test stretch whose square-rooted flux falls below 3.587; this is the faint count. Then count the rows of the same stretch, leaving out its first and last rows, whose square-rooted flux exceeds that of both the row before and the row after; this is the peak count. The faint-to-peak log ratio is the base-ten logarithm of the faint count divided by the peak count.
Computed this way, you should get 0.51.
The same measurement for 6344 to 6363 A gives 0.38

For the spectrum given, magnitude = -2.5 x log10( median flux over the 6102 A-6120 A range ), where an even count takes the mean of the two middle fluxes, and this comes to -2.74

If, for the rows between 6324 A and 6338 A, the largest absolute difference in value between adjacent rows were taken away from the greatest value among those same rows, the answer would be 11.8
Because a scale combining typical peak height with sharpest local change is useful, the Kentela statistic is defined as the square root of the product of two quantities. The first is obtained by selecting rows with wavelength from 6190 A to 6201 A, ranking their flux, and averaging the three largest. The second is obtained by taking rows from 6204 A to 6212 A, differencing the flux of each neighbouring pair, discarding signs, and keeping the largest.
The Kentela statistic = 4.0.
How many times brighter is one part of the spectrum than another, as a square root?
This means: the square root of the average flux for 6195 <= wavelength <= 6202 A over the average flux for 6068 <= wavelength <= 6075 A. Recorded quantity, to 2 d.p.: 0.98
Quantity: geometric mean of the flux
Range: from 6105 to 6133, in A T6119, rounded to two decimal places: 12.56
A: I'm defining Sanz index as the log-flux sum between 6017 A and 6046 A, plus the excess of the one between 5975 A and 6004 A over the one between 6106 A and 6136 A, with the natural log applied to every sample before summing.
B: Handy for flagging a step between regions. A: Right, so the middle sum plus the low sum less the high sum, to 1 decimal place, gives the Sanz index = 54.3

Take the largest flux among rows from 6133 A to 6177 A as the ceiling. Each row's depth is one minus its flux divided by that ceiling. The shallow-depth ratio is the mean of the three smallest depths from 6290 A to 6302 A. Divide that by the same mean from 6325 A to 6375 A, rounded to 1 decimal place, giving 1.1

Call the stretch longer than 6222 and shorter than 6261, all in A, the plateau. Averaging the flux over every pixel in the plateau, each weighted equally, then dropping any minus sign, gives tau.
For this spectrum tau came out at 12.4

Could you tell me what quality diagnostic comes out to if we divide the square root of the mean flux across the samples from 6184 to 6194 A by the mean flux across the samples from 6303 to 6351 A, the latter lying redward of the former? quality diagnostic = 0.289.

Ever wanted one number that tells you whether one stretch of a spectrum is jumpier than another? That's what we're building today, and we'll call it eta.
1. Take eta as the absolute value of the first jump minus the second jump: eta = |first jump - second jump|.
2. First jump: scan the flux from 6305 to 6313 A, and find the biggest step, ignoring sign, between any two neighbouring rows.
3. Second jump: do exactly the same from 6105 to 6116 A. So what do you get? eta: 0.21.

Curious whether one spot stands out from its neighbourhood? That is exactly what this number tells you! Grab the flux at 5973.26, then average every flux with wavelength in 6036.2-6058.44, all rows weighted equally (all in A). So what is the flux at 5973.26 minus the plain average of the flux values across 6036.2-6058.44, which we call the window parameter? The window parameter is 0.16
